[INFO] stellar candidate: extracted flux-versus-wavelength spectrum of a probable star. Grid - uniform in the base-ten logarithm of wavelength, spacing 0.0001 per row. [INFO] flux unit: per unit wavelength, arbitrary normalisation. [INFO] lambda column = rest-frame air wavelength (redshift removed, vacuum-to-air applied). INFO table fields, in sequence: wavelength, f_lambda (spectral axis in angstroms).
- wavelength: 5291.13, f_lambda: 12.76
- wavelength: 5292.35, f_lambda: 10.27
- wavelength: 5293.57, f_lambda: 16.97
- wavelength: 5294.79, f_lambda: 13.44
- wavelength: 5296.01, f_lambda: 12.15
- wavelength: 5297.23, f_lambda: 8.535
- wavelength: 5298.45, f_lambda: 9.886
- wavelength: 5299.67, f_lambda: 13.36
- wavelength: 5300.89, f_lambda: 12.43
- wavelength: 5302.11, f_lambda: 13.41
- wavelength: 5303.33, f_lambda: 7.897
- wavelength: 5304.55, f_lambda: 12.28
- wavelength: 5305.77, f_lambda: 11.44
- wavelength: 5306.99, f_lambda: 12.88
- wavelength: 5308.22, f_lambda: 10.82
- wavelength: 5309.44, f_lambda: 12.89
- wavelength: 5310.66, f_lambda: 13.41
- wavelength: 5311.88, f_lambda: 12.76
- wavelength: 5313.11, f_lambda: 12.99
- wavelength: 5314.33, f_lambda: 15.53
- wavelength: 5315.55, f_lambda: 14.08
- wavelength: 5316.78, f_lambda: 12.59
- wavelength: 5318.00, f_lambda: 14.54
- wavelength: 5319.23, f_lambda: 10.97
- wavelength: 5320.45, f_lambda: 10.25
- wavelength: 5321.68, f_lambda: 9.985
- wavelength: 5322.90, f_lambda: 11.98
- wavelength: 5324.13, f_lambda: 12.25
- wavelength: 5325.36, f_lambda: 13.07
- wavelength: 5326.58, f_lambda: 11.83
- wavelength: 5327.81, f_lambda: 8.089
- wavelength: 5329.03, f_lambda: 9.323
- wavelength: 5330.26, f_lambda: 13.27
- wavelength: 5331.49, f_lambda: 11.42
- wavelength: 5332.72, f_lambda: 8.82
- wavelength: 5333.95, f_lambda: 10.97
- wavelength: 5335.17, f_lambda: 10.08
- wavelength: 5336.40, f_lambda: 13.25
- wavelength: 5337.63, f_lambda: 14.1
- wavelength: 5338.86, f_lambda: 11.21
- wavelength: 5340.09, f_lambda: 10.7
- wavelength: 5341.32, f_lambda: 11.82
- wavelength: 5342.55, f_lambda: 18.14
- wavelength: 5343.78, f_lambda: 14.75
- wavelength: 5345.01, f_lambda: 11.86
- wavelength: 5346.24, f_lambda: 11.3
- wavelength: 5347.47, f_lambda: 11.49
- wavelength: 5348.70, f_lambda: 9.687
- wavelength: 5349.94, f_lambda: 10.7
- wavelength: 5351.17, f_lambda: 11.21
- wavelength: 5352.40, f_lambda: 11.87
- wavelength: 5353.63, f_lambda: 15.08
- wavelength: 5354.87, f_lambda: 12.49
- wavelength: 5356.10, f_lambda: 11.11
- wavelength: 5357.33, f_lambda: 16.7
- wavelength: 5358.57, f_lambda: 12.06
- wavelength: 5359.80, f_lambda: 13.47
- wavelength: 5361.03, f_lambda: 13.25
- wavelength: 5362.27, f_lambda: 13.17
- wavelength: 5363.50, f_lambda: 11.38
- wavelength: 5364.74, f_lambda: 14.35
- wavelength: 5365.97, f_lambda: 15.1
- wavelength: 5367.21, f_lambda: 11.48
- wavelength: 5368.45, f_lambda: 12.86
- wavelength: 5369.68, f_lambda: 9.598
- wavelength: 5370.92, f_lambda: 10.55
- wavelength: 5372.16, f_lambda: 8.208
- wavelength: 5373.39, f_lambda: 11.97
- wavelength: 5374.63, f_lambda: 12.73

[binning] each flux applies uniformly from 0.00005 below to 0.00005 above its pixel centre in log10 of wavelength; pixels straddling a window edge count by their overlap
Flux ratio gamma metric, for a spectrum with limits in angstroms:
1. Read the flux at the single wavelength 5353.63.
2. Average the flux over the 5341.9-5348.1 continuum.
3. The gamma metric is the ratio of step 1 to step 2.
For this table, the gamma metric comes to 1.12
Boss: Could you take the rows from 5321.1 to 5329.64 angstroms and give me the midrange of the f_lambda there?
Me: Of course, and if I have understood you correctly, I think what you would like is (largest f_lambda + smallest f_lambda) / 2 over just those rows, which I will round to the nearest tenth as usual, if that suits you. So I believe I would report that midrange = 10.6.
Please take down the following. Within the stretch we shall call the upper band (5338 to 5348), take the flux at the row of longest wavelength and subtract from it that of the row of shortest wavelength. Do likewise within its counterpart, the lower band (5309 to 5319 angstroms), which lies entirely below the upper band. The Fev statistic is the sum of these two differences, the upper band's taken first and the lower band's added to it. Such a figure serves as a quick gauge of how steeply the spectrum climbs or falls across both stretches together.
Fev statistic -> 1.9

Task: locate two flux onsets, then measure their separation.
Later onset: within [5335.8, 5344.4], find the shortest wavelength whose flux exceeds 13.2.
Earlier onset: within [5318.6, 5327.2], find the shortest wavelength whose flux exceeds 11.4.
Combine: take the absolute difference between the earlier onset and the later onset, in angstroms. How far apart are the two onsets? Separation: 13.5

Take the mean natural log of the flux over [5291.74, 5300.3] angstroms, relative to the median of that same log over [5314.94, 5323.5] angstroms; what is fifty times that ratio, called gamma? 49.7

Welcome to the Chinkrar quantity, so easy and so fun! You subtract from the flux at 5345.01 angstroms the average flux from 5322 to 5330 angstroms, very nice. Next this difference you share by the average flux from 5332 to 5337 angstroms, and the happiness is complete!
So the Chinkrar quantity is 0.07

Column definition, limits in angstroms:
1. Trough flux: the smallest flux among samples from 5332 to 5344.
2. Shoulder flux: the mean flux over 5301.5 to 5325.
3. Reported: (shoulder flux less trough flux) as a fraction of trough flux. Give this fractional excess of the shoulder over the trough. 0.39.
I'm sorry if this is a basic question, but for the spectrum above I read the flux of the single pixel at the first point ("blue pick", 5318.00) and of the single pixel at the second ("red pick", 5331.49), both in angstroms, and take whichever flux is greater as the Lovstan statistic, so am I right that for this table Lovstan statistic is 14.5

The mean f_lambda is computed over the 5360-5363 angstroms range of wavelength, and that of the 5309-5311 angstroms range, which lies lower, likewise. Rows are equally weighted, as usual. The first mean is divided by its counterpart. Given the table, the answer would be 1.00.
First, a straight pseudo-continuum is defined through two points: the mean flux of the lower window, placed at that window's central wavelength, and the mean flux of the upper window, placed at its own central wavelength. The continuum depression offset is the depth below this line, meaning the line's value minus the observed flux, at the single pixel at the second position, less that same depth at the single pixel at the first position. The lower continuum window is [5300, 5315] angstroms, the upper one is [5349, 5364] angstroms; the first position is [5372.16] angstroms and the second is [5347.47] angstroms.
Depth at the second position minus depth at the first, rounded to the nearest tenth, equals -3.4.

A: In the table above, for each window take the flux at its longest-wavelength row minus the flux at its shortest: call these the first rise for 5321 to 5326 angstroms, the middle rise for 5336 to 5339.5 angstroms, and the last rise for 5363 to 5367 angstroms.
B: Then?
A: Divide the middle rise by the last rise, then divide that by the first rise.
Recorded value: -0.2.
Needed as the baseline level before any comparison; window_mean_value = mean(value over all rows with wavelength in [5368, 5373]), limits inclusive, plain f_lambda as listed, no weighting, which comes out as 10.3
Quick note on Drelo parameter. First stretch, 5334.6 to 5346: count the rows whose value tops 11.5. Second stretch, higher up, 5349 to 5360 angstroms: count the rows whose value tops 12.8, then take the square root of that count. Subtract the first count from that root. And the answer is -4.3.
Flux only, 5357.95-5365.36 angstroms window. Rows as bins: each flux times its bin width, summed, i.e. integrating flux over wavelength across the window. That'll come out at 96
